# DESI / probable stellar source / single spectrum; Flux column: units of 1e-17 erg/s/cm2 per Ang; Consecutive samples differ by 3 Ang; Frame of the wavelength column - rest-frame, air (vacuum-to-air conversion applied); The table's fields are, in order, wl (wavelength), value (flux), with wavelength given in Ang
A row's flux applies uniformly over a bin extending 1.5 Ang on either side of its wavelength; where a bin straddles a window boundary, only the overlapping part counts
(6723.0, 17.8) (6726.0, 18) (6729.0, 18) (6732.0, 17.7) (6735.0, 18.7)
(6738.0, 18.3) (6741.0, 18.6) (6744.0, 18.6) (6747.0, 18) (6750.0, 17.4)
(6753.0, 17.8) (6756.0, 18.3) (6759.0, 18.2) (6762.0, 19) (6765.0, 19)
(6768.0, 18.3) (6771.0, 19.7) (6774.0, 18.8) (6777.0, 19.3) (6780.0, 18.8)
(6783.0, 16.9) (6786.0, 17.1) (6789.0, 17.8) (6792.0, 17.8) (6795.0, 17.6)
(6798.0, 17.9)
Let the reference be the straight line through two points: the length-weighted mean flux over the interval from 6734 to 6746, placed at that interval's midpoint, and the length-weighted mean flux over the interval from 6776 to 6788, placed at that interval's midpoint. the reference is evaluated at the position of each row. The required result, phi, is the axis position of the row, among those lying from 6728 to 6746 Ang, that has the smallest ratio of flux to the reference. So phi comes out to 6732.0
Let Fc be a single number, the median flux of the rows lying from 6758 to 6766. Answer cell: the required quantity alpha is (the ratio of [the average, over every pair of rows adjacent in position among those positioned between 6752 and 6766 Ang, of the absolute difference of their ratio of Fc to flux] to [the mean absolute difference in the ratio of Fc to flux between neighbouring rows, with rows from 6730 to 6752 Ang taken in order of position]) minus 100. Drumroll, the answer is -99.3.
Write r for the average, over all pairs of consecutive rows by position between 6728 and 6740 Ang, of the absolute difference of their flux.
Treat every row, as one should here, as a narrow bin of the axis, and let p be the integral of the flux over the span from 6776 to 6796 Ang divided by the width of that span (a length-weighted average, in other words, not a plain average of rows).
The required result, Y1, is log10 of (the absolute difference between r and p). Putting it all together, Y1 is 1.24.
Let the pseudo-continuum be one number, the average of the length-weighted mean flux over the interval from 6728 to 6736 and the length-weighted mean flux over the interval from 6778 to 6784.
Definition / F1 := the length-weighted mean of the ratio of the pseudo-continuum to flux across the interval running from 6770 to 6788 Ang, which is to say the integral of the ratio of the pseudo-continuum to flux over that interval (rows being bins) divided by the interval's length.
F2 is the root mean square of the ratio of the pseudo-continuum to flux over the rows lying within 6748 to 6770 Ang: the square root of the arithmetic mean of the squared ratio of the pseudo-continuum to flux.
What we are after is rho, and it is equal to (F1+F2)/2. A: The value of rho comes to 0.99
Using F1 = 0.99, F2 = 0.99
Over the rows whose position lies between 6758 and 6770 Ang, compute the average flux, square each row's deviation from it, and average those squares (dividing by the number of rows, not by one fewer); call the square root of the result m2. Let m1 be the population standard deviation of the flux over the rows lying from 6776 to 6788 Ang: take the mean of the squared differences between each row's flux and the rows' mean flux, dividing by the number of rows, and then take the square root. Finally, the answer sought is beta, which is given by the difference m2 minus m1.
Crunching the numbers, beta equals -0.67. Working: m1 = 1.04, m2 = 0.38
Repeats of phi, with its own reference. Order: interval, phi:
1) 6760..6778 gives 6768.0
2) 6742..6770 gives 6750.0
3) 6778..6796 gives 6783.0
